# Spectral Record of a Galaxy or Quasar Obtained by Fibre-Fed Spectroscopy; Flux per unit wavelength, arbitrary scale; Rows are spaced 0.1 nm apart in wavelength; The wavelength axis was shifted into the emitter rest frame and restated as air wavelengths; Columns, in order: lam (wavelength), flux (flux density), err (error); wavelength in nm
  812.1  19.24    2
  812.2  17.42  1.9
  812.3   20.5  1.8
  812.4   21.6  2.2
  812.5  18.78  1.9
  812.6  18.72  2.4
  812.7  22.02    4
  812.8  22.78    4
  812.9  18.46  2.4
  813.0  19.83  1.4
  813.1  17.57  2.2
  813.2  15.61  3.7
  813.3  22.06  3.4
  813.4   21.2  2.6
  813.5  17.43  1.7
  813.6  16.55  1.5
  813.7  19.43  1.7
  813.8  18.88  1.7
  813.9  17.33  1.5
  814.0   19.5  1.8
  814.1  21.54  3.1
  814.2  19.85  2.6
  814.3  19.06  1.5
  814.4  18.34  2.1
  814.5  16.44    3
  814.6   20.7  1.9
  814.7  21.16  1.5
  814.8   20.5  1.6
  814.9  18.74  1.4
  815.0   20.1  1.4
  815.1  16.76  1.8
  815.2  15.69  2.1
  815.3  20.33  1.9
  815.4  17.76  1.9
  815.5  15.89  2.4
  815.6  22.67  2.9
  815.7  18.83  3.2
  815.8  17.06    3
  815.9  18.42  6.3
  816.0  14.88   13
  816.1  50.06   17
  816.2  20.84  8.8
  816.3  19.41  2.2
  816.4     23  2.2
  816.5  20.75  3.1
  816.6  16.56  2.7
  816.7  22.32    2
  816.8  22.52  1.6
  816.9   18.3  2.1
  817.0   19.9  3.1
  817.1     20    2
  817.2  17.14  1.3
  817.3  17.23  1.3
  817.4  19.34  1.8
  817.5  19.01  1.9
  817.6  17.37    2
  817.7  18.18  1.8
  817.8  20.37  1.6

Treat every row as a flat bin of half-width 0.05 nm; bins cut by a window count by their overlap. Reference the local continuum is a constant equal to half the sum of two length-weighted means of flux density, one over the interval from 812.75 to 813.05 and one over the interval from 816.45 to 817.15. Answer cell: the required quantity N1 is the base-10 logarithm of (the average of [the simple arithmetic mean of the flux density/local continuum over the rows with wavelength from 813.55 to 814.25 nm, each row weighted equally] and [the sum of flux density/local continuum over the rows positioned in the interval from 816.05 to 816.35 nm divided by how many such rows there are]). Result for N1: 0.085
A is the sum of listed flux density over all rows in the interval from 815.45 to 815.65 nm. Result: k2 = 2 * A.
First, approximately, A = 39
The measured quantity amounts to 77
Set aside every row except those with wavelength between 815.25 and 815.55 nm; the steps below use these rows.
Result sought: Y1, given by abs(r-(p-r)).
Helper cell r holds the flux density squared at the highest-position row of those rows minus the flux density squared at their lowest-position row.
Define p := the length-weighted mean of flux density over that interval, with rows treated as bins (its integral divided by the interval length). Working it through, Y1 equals 340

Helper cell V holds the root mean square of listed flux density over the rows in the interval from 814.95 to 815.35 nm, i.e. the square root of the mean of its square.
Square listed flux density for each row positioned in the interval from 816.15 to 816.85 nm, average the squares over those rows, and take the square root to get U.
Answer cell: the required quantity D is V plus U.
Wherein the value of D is 39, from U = 20.9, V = 18.3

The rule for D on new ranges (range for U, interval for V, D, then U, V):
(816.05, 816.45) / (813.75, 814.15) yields 50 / 31.0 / 19.4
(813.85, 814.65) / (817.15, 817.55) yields 37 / 19.2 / 18.2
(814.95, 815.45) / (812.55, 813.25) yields 38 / 18.2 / 19.4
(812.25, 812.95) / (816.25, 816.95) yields 41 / 20.5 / 20.5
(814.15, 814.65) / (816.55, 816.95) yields 39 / 18.9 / 20.1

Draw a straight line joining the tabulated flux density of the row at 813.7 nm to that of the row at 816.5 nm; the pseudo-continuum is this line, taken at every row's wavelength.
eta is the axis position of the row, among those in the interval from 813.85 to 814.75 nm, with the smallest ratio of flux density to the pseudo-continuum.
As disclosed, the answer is 814.5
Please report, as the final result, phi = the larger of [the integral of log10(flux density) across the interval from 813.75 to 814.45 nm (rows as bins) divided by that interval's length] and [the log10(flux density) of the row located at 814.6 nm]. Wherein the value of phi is 1.32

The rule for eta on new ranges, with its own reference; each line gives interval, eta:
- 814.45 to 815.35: 815.2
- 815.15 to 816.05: 816.0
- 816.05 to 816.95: 816.6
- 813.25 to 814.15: 813.6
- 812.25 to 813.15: 813.1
